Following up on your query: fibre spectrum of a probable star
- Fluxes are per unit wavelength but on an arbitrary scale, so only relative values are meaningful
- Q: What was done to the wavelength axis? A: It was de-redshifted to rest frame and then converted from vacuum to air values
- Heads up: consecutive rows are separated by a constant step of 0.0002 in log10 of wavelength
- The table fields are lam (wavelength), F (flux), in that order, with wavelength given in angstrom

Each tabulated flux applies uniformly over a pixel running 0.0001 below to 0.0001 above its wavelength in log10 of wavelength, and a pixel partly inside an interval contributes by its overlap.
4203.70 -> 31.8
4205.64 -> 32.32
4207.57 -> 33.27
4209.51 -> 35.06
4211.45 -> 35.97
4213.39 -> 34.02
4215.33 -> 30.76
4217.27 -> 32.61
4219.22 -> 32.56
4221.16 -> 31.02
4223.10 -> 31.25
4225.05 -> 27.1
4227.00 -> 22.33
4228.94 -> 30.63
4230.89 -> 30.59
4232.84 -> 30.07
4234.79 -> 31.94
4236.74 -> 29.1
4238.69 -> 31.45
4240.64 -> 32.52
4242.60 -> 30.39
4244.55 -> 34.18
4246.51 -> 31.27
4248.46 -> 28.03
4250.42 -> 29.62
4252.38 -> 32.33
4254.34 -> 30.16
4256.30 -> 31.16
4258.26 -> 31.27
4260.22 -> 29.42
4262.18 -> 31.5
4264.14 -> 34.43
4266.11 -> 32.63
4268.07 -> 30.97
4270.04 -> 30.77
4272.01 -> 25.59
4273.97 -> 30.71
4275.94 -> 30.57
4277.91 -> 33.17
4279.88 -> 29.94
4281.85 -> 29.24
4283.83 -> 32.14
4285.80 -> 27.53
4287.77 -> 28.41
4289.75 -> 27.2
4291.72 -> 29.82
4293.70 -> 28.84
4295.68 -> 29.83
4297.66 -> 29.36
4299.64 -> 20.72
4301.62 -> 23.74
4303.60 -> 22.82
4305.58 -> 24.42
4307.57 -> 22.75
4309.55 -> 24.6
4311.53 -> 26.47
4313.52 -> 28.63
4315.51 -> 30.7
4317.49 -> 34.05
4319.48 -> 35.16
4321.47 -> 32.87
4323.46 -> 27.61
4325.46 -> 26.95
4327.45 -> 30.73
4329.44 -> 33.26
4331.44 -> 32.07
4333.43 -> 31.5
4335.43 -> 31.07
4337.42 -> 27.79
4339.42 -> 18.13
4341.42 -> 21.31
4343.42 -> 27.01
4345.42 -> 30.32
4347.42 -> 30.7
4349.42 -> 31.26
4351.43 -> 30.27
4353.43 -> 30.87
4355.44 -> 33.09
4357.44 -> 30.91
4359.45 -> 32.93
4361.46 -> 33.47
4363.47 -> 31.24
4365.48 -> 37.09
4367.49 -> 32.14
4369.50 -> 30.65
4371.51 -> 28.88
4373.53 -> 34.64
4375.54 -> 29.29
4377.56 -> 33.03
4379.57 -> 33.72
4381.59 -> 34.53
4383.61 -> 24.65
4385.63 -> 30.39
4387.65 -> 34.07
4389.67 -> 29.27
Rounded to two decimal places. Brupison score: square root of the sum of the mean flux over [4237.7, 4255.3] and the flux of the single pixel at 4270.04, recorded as 7.87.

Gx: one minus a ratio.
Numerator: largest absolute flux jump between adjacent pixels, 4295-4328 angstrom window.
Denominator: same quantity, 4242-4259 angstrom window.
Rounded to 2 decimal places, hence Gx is -1.28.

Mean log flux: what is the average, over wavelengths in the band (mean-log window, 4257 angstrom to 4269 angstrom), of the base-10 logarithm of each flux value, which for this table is 1.50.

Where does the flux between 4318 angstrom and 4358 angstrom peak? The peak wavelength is 4319.48 angstrom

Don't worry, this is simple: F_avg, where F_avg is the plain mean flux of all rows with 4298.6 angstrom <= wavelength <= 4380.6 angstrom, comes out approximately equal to 29.5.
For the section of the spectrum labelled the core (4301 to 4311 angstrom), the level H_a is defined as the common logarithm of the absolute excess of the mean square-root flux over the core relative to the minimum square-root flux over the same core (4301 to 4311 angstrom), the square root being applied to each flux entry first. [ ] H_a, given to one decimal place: -1.0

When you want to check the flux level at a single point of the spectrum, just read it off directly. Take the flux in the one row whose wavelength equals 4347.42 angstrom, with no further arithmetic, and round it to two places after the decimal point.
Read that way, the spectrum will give 30.70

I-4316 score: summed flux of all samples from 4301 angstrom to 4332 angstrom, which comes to 457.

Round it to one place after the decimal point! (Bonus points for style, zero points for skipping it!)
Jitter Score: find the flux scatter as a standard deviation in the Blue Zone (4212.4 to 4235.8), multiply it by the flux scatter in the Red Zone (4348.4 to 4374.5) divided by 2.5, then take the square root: 1.6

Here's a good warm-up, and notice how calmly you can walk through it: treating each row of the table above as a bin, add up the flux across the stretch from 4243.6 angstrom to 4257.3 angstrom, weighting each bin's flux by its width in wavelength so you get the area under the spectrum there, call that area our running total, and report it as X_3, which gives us 424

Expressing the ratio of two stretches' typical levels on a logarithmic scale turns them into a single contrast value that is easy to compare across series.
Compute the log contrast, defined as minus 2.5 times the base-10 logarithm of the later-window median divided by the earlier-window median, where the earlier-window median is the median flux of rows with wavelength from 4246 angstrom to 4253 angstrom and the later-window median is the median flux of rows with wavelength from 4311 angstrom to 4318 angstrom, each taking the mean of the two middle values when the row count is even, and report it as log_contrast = 0.028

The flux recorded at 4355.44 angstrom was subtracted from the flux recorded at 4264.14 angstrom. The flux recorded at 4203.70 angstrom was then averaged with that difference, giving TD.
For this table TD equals 16.6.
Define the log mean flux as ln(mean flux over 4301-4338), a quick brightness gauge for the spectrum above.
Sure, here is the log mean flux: 3.36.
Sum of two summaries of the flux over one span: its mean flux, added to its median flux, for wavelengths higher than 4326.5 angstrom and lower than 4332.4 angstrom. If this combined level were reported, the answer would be 64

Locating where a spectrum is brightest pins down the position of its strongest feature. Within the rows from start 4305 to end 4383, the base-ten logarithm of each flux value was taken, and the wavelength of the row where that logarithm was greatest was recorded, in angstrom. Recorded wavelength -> 4365.48 angstrom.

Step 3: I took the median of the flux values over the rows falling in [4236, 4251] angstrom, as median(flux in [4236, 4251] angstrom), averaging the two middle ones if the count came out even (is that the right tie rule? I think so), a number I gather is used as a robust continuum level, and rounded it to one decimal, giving 30.8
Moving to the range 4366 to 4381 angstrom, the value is 32.1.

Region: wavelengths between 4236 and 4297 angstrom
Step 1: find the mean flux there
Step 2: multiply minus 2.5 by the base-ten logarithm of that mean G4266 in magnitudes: -3.71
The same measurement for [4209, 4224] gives -3.79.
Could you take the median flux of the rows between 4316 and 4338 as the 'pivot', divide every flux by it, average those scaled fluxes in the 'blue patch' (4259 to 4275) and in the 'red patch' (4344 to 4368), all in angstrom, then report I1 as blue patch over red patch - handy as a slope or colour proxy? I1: 0.96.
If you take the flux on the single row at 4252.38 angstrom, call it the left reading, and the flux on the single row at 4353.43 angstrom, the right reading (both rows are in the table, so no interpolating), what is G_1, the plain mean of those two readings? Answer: 31.6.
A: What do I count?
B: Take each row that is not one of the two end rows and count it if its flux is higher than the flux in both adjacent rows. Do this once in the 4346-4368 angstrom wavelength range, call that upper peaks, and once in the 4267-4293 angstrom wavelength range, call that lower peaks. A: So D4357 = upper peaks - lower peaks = 0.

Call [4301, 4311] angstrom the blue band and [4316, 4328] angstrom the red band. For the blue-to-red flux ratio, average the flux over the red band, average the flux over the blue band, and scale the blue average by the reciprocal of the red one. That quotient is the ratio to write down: 0.76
